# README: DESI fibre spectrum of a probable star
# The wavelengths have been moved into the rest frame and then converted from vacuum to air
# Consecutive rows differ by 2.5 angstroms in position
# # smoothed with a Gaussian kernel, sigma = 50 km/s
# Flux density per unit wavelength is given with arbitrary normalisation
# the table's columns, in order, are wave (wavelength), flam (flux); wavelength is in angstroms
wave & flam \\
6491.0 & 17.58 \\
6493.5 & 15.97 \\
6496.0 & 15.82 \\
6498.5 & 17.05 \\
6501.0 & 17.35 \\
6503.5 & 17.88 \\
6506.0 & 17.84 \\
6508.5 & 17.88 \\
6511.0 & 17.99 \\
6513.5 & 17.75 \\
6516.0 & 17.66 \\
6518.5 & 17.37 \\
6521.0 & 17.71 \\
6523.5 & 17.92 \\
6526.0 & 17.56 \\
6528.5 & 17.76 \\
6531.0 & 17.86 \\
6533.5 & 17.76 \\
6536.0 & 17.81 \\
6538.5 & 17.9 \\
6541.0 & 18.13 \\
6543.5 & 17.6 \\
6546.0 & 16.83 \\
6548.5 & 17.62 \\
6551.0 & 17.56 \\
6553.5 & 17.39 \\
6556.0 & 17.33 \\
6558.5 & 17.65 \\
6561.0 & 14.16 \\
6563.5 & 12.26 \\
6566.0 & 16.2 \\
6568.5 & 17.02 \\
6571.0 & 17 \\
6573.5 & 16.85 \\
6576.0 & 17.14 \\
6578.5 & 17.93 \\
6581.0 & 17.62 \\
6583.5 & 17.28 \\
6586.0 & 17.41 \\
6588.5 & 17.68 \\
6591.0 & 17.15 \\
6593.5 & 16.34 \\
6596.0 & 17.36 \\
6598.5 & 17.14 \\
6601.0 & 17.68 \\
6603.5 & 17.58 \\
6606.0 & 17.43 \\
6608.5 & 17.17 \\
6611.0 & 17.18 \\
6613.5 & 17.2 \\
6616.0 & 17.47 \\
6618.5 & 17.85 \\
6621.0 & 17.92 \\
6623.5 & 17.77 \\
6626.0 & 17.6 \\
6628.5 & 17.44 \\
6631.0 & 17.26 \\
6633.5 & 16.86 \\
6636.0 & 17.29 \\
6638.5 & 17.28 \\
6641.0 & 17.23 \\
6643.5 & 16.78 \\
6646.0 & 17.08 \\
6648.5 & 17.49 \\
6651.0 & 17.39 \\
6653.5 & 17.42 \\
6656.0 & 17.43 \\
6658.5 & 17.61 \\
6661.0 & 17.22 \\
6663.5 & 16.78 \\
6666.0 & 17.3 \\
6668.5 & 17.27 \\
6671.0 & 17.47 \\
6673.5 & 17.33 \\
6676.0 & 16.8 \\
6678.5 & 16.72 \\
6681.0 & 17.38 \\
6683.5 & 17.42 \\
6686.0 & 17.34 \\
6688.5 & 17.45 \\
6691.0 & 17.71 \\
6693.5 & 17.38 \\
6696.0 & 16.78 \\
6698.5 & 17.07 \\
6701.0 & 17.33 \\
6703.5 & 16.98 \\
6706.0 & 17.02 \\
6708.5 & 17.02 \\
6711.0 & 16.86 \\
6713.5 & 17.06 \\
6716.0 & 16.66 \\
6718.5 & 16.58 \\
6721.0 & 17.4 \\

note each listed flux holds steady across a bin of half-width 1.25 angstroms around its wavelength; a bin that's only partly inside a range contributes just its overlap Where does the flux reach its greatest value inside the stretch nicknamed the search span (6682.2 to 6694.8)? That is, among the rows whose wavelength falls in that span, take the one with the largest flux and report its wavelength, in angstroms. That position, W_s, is 6691.0 angstroms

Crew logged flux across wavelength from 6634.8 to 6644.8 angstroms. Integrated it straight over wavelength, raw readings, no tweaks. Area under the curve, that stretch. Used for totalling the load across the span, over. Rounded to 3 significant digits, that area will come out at 171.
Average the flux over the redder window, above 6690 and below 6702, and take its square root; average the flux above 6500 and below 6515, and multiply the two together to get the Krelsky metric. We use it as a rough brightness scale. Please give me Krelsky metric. 73.9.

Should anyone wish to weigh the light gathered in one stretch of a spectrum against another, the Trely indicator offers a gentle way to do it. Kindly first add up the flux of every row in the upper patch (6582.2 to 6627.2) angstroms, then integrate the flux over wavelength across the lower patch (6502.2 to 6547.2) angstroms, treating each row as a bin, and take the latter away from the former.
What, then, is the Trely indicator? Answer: -485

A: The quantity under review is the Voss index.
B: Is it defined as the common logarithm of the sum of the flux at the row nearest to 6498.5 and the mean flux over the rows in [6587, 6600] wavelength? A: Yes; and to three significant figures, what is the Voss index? 1.53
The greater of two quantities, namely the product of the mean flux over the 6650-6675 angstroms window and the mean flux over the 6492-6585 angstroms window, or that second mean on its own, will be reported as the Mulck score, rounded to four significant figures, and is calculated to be 297.9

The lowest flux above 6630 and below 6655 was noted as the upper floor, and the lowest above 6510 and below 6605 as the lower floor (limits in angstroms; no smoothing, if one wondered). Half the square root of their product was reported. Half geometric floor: 7.17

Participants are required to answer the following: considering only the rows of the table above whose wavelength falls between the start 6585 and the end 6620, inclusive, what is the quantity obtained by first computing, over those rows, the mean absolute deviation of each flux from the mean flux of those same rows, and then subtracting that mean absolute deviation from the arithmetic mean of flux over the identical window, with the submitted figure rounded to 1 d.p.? 17.1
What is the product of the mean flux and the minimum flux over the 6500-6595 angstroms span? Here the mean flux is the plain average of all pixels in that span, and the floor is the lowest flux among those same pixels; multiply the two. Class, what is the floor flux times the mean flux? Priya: 212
